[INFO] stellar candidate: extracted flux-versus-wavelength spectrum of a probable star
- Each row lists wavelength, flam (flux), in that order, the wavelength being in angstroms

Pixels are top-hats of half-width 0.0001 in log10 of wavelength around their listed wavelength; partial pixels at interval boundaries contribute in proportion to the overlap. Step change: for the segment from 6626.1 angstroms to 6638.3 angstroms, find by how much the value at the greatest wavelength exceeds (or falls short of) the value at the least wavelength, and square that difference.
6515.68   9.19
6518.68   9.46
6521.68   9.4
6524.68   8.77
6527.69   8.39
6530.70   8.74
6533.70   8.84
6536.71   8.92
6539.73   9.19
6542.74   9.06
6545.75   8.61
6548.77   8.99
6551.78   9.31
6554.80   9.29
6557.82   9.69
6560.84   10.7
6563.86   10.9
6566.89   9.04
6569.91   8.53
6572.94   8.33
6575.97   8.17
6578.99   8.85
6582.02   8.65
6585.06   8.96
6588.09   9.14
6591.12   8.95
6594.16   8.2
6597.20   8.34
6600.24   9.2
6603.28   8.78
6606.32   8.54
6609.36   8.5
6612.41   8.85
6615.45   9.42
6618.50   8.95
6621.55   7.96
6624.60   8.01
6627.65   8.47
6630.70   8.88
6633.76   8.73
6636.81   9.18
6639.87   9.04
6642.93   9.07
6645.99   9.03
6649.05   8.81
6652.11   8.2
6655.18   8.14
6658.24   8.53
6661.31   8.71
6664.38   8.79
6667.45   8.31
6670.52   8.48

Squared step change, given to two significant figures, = 0.50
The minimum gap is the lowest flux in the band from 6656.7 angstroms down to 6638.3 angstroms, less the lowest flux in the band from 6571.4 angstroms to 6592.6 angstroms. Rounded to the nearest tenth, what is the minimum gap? 0.0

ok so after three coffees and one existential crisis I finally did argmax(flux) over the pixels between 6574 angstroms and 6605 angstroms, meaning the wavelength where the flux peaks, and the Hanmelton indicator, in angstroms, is 6600.24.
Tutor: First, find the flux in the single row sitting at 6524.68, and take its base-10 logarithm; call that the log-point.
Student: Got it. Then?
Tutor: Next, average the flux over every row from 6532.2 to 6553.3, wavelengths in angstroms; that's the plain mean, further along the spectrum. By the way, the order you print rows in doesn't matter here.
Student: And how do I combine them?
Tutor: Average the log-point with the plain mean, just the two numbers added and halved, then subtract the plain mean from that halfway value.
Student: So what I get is -4.02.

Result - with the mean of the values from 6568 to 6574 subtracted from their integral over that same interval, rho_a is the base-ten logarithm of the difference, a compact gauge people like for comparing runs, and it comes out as 1.63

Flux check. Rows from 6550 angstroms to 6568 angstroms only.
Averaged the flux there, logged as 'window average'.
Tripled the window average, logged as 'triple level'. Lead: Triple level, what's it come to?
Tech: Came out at 29.5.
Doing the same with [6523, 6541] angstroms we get 26.4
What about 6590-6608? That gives 26.0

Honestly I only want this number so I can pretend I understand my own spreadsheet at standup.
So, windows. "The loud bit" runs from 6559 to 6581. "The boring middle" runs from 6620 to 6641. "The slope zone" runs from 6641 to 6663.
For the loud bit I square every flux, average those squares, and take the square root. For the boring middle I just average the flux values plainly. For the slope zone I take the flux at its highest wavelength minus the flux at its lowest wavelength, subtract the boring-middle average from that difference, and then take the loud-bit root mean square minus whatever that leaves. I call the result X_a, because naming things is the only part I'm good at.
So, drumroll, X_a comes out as 18.2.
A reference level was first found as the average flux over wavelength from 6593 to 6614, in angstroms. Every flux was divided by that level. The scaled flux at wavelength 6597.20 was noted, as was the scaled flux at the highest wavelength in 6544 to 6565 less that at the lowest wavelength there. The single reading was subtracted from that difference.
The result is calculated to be -0.70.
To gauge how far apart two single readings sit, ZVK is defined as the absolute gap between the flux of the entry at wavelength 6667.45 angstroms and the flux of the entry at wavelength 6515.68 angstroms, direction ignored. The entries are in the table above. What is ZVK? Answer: 0.88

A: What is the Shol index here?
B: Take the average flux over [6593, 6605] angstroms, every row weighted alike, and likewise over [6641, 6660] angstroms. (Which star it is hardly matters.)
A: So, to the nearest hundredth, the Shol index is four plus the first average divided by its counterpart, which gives 5.00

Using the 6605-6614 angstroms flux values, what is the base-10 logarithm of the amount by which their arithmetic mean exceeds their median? -1.0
